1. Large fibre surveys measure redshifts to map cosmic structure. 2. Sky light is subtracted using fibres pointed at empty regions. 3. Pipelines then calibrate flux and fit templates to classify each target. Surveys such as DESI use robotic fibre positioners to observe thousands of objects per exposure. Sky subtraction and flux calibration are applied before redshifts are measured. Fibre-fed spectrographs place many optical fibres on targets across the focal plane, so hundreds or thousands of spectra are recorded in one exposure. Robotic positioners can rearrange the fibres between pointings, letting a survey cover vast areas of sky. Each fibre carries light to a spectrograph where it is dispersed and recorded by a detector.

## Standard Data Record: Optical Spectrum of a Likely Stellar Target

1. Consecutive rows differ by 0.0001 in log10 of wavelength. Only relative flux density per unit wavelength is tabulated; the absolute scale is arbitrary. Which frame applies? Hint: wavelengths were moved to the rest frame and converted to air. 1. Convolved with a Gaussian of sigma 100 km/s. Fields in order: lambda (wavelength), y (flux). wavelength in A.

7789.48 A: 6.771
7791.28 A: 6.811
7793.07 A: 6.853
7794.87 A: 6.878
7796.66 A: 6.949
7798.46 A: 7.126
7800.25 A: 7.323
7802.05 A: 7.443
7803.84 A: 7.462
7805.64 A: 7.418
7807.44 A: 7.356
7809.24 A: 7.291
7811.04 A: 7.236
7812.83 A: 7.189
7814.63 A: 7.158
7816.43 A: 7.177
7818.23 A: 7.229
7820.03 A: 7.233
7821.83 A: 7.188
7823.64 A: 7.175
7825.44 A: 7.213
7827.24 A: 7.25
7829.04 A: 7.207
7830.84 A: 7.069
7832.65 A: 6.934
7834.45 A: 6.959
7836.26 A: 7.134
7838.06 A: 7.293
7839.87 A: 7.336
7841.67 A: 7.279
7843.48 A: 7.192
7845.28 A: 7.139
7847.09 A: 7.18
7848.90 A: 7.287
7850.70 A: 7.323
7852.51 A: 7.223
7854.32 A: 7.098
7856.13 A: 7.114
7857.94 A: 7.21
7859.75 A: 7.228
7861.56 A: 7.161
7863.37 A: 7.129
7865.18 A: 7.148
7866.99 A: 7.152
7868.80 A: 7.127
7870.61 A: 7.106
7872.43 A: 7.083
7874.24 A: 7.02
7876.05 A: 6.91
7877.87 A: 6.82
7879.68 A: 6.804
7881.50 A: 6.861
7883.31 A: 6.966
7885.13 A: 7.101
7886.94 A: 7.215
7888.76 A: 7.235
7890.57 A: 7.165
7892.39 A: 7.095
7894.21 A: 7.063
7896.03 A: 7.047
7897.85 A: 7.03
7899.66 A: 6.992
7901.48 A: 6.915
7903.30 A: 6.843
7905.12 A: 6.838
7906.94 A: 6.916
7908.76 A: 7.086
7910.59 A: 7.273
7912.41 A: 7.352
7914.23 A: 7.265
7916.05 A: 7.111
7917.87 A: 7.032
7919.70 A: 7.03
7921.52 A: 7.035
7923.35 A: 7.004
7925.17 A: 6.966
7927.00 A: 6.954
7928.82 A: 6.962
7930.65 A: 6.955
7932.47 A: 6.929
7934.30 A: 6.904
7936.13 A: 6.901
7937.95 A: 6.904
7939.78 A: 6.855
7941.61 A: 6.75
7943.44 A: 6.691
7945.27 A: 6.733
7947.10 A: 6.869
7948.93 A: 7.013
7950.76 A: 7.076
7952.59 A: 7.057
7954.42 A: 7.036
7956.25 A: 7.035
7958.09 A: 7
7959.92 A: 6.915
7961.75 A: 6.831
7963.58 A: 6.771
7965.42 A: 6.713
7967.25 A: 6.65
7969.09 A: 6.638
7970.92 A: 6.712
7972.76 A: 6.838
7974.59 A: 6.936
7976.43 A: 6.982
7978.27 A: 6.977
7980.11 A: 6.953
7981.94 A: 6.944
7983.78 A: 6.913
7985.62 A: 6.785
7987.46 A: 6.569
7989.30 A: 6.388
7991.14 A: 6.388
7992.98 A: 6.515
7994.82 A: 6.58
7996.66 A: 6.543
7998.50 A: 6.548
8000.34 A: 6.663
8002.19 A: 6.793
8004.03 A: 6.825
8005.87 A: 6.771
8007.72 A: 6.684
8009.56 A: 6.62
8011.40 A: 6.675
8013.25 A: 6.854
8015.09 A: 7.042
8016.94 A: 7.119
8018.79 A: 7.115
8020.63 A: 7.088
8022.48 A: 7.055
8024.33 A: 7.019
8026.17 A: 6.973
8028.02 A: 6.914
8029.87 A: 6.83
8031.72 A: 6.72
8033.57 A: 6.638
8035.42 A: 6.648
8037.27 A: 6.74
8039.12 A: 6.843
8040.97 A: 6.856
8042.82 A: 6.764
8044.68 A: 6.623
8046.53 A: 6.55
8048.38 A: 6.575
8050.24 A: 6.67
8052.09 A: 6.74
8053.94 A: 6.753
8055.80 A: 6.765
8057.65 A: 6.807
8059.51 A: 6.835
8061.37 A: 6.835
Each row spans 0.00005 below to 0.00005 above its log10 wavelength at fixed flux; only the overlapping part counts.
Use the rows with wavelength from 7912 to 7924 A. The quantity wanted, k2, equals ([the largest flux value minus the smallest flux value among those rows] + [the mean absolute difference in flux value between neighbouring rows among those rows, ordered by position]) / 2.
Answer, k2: 0.20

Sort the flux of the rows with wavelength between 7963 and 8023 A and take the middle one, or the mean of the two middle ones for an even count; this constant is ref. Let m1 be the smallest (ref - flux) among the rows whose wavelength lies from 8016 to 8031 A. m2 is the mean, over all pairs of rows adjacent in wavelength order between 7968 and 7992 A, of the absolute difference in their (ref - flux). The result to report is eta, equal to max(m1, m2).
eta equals 0.078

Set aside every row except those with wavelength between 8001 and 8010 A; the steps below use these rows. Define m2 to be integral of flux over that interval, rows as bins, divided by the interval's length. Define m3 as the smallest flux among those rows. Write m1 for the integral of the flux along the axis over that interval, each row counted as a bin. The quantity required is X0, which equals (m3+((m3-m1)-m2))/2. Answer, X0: -27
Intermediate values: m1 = 61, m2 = 6.7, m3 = 6.62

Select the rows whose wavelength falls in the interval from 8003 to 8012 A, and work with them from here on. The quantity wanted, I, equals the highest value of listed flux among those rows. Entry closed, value 6.825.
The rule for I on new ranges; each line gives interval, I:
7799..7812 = 7.462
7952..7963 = 7.057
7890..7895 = 7.165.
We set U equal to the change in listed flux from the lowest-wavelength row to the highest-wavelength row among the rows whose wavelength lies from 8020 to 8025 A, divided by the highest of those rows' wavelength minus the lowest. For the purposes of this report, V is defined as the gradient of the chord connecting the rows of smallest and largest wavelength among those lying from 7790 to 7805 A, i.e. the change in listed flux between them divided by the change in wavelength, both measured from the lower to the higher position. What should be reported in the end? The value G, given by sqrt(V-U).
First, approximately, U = -0.02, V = 0.052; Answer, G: 0.27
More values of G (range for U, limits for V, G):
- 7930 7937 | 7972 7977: 0.22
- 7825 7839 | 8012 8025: 0.09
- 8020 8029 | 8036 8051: 0.13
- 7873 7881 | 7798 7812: 0.22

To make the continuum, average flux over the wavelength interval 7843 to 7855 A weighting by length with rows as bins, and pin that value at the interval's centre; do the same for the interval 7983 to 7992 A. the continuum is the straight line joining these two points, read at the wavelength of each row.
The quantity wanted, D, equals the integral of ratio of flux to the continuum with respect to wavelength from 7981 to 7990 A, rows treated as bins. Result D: 9.16 A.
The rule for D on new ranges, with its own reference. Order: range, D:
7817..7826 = 8.84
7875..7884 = 8.74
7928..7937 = 9.11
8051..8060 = 9.68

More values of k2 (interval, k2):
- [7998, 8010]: 0.18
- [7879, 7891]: 0.26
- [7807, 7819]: 0.12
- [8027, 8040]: 0.18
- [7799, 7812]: 0.14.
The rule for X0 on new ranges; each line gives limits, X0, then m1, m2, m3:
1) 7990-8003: -40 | 85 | 6.6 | 6.388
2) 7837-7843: -18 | 44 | 7.3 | 7.279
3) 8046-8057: -34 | 74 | 6.7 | 6.55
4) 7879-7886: -21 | 49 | 6.9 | 6.804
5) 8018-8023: -14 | 35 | 7.1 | 7.055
